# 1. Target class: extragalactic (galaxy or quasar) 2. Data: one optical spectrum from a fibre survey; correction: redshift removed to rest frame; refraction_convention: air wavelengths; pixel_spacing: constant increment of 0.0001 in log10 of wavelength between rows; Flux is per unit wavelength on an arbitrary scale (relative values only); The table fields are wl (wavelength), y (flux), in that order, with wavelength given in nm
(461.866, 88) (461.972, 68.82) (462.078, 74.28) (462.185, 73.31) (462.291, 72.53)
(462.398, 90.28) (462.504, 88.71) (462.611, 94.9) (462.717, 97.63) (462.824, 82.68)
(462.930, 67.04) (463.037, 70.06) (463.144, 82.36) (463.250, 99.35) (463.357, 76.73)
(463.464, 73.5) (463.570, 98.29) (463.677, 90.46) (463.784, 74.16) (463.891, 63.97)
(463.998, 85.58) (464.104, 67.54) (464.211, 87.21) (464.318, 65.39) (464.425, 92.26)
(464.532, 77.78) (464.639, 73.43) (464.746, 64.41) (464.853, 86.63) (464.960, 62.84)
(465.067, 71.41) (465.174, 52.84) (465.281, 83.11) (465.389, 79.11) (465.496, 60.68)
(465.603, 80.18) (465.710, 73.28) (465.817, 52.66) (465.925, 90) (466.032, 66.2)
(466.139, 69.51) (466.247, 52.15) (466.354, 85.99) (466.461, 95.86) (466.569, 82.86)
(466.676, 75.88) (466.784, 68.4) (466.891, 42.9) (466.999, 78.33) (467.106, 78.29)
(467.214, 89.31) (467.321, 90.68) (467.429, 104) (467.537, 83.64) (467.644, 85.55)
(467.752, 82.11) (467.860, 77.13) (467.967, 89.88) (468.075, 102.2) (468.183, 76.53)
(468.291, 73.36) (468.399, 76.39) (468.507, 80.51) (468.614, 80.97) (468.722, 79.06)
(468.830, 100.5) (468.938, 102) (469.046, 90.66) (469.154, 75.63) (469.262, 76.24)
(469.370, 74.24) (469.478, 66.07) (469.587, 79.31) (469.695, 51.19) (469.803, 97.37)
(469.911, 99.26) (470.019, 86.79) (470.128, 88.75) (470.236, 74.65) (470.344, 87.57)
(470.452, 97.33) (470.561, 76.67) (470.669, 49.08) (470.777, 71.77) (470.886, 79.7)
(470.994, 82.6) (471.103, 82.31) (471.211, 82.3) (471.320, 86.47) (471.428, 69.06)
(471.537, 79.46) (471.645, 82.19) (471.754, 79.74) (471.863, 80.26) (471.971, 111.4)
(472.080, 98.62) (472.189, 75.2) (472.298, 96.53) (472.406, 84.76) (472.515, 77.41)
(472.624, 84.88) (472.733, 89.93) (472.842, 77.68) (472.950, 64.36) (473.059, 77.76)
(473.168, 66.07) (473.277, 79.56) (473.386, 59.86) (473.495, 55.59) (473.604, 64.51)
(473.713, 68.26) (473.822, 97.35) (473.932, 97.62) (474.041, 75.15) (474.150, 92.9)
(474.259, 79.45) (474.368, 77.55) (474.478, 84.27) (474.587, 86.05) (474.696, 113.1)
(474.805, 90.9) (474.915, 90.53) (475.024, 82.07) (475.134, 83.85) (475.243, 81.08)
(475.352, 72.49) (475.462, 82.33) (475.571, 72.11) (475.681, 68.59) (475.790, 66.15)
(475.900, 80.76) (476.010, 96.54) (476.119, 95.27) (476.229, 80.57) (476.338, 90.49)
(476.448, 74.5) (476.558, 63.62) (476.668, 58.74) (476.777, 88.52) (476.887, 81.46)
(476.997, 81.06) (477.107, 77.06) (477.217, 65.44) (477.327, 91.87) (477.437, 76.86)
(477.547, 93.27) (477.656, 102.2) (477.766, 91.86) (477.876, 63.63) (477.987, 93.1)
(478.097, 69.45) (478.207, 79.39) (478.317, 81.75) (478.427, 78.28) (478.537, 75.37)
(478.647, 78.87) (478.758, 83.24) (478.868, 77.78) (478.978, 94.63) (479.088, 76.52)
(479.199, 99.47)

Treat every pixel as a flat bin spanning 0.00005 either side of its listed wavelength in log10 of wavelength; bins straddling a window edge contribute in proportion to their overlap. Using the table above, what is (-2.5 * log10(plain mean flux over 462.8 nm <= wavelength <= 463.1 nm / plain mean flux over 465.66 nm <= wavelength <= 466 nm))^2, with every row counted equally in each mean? 0.000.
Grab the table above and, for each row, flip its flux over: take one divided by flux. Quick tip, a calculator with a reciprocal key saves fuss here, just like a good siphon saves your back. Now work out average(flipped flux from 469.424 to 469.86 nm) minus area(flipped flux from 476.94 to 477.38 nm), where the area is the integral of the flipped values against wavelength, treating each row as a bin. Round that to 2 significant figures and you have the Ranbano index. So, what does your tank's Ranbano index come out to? 0.0087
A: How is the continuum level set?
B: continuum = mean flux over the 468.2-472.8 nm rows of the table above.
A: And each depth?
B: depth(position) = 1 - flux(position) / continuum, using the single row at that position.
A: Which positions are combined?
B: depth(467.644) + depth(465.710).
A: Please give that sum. 0.07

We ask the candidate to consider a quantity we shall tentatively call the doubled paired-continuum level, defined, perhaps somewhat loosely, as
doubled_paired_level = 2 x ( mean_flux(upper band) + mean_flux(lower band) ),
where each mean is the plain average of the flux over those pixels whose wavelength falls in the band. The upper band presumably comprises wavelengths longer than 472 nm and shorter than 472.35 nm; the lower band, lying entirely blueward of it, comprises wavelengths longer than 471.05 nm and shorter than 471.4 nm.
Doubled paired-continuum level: 348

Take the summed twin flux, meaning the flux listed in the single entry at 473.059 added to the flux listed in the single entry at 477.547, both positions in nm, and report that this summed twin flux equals 171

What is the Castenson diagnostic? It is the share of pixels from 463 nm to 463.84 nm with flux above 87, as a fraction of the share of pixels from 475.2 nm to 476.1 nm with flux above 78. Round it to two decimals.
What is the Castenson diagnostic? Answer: 0.75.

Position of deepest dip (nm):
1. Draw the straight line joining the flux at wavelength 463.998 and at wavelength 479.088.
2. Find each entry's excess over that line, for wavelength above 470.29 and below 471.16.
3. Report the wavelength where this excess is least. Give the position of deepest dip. 470.669 nm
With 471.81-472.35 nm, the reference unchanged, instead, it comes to 472.189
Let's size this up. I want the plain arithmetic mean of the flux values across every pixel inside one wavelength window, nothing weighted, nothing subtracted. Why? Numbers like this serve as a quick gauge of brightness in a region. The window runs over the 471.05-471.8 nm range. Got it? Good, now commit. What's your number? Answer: 80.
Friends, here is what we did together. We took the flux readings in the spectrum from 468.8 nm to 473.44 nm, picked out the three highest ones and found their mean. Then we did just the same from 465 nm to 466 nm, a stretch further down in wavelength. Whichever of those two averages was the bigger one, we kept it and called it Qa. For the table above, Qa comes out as 105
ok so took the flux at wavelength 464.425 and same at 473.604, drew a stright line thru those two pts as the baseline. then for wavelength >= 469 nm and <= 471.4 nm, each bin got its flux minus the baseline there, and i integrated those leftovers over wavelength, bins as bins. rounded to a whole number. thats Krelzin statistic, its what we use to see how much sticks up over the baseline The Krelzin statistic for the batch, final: 12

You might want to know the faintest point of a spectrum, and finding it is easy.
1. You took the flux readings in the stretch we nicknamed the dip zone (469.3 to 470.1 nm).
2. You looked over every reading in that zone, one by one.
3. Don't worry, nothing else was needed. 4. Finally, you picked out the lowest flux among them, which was 51.19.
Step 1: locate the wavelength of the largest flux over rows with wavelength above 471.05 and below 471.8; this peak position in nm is 471.320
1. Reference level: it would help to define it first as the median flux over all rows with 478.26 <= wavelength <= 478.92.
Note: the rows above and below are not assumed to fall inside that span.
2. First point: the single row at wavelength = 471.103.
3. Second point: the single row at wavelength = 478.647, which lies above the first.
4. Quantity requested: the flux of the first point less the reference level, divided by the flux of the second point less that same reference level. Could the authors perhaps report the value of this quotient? 13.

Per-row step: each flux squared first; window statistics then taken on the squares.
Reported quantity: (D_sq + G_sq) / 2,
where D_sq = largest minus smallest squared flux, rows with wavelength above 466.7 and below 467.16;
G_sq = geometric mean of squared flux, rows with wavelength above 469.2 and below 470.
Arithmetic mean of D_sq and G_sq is 5037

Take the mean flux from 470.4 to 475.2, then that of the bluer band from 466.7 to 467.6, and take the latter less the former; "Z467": -2.0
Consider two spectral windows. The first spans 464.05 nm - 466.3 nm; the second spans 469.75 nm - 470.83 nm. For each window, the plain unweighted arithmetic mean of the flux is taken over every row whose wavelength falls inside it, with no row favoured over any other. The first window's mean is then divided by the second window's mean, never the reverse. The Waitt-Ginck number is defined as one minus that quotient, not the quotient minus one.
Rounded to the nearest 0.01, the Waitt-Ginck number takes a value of 0.13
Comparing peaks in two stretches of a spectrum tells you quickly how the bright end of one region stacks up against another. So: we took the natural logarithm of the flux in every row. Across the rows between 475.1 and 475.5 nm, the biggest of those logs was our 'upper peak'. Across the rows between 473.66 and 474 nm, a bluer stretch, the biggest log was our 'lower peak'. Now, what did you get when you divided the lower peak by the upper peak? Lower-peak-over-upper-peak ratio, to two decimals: 1.03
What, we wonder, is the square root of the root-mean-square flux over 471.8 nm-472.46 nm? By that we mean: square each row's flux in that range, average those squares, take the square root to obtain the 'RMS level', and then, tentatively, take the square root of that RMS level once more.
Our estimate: 9.59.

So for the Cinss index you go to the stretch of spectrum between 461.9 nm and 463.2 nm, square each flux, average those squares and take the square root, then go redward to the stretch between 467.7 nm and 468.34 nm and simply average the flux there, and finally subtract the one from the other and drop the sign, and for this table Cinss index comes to 3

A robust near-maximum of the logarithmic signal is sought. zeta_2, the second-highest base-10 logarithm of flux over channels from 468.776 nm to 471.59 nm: 2.00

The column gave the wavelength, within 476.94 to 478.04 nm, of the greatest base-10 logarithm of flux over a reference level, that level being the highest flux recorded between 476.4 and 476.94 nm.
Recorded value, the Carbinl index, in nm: 477.656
